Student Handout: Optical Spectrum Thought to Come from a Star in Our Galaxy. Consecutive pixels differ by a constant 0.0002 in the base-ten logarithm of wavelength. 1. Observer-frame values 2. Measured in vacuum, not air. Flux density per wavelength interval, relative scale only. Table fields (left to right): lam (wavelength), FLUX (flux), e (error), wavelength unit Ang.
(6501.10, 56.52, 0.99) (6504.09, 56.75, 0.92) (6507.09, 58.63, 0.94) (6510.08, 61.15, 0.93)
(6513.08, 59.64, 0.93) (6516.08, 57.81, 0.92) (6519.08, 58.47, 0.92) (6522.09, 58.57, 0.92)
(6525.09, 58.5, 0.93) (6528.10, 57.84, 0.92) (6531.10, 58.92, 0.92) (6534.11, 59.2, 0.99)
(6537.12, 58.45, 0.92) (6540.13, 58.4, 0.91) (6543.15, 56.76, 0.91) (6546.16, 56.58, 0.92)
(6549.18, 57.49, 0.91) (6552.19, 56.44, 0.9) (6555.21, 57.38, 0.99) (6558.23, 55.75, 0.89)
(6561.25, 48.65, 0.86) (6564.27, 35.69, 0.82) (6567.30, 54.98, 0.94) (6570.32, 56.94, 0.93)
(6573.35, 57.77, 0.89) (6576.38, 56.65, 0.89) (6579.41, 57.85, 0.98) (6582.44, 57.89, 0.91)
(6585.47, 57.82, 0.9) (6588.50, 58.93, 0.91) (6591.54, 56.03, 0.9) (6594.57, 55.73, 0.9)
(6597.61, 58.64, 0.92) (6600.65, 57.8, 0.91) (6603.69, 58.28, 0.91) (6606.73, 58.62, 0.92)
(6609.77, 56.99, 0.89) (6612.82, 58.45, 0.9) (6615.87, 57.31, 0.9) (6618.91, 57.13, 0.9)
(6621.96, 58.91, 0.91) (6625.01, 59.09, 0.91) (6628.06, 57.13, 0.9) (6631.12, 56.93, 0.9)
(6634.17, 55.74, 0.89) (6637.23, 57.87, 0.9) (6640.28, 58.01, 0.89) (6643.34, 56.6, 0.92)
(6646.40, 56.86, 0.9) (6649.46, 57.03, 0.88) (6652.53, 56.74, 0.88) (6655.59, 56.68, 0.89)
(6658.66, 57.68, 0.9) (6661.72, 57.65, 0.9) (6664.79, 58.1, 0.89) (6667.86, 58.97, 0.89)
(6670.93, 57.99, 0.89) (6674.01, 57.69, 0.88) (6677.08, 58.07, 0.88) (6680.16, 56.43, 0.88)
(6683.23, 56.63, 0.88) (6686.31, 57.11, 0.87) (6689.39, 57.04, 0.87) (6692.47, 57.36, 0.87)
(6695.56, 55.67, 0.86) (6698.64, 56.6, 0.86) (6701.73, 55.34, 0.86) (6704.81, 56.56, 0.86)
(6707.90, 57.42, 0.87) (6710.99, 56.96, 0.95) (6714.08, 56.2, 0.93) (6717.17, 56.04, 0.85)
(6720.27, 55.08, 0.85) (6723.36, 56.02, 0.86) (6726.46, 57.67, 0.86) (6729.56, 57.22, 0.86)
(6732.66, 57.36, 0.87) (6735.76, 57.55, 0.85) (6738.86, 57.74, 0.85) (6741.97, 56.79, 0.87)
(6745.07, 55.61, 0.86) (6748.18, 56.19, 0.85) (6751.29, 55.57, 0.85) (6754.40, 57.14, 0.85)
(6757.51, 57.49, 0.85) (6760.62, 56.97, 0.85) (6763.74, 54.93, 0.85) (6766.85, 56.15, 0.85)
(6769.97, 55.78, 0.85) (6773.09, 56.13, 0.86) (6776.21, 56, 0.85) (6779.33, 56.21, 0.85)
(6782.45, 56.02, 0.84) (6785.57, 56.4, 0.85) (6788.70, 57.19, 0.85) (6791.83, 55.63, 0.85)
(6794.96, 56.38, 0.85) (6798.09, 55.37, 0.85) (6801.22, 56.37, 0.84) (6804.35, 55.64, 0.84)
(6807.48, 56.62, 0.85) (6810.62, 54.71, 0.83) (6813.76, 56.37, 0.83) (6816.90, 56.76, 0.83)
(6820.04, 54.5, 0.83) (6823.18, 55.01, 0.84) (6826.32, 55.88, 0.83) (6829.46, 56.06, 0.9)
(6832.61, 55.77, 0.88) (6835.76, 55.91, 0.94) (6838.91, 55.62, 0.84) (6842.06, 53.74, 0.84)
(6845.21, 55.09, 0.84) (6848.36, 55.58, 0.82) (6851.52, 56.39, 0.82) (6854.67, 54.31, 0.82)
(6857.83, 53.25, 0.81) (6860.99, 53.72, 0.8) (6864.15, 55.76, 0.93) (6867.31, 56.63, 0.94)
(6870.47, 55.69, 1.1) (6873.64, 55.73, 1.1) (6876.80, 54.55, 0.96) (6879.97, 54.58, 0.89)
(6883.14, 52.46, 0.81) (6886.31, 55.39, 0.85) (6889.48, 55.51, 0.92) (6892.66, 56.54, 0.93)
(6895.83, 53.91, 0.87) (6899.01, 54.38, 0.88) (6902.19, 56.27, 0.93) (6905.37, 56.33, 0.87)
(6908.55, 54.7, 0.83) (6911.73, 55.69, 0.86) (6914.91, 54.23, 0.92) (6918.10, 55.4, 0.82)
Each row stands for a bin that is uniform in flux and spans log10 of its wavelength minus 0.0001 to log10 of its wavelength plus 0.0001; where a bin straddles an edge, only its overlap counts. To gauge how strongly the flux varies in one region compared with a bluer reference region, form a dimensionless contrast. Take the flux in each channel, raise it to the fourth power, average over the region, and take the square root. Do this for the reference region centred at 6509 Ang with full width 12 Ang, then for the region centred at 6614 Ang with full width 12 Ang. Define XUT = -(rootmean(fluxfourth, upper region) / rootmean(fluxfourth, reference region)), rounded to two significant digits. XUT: -0.95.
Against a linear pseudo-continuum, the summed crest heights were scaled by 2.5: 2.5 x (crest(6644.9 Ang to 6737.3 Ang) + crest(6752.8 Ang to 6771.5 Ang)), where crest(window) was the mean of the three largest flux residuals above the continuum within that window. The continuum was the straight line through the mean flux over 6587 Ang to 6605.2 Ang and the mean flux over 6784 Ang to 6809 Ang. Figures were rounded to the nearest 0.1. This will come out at 5.1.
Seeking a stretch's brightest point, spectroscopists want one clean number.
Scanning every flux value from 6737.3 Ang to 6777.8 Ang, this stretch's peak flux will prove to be 57.74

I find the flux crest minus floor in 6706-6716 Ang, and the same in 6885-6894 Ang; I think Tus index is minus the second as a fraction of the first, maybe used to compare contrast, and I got -0.9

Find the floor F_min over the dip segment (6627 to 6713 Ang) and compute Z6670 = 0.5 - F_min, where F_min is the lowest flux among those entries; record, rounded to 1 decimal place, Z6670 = -54.8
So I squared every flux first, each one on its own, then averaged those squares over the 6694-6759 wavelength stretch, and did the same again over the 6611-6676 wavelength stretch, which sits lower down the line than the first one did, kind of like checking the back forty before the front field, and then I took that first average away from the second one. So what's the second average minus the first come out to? 111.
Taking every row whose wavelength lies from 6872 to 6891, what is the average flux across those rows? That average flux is 54.7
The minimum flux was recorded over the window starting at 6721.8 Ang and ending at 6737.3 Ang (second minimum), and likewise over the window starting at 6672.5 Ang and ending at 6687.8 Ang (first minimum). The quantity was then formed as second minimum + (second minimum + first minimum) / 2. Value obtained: 112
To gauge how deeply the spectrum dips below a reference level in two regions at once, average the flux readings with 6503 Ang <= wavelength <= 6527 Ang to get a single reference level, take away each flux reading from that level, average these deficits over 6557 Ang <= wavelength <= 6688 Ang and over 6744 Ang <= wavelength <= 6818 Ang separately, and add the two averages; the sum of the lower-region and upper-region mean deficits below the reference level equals 4.5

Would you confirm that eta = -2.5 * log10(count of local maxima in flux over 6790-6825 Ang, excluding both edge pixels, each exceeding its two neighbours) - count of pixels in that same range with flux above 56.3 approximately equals -6.5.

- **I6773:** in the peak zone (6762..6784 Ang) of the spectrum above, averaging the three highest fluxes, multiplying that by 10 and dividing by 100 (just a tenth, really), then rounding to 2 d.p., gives 5.62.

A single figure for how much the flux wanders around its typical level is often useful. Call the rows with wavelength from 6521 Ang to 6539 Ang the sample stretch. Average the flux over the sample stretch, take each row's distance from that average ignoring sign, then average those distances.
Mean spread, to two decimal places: 0.32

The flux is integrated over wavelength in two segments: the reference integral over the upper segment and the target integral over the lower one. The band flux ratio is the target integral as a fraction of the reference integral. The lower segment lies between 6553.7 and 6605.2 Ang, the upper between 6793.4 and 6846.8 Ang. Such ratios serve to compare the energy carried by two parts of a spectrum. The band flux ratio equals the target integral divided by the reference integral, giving 0.96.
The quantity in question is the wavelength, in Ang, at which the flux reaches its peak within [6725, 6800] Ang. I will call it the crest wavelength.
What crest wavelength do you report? 6738.86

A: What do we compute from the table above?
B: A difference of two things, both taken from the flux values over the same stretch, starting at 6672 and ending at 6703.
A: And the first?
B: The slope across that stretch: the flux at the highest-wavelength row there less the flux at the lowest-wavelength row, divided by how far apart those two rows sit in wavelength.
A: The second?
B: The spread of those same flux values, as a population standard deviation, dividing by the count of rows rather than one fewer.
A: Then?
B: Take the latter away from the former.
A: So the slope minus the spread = -0.89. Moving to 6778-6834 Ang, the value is -0.70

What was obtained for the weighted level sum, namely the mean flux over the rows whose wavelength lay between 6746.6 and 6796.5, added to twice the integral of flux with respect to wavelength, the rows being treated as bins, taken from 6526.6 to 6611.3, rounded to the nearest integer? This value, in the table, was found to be 9606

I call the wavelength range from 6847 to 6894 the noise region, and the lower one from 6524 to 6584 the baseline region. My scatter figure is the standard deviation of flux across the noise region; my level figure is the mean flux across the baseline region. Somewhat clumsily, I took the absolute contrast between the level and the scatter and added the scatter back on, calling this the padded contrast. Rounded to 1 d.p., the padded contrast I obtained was 55.9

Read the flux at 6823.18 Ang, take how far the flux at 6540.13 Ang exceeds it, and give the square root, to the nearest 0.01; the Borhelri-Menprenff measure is 1.84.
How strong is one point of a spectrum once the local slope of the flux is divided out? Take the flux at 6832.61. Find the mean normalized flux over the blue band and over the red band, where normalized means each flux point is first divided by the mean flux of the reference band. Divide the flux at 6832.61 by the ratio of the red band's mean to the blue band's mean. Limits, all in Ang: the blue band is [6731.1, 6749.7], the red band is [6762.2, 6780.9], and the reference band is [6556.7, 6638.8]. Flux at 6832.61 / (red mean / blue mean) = 57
